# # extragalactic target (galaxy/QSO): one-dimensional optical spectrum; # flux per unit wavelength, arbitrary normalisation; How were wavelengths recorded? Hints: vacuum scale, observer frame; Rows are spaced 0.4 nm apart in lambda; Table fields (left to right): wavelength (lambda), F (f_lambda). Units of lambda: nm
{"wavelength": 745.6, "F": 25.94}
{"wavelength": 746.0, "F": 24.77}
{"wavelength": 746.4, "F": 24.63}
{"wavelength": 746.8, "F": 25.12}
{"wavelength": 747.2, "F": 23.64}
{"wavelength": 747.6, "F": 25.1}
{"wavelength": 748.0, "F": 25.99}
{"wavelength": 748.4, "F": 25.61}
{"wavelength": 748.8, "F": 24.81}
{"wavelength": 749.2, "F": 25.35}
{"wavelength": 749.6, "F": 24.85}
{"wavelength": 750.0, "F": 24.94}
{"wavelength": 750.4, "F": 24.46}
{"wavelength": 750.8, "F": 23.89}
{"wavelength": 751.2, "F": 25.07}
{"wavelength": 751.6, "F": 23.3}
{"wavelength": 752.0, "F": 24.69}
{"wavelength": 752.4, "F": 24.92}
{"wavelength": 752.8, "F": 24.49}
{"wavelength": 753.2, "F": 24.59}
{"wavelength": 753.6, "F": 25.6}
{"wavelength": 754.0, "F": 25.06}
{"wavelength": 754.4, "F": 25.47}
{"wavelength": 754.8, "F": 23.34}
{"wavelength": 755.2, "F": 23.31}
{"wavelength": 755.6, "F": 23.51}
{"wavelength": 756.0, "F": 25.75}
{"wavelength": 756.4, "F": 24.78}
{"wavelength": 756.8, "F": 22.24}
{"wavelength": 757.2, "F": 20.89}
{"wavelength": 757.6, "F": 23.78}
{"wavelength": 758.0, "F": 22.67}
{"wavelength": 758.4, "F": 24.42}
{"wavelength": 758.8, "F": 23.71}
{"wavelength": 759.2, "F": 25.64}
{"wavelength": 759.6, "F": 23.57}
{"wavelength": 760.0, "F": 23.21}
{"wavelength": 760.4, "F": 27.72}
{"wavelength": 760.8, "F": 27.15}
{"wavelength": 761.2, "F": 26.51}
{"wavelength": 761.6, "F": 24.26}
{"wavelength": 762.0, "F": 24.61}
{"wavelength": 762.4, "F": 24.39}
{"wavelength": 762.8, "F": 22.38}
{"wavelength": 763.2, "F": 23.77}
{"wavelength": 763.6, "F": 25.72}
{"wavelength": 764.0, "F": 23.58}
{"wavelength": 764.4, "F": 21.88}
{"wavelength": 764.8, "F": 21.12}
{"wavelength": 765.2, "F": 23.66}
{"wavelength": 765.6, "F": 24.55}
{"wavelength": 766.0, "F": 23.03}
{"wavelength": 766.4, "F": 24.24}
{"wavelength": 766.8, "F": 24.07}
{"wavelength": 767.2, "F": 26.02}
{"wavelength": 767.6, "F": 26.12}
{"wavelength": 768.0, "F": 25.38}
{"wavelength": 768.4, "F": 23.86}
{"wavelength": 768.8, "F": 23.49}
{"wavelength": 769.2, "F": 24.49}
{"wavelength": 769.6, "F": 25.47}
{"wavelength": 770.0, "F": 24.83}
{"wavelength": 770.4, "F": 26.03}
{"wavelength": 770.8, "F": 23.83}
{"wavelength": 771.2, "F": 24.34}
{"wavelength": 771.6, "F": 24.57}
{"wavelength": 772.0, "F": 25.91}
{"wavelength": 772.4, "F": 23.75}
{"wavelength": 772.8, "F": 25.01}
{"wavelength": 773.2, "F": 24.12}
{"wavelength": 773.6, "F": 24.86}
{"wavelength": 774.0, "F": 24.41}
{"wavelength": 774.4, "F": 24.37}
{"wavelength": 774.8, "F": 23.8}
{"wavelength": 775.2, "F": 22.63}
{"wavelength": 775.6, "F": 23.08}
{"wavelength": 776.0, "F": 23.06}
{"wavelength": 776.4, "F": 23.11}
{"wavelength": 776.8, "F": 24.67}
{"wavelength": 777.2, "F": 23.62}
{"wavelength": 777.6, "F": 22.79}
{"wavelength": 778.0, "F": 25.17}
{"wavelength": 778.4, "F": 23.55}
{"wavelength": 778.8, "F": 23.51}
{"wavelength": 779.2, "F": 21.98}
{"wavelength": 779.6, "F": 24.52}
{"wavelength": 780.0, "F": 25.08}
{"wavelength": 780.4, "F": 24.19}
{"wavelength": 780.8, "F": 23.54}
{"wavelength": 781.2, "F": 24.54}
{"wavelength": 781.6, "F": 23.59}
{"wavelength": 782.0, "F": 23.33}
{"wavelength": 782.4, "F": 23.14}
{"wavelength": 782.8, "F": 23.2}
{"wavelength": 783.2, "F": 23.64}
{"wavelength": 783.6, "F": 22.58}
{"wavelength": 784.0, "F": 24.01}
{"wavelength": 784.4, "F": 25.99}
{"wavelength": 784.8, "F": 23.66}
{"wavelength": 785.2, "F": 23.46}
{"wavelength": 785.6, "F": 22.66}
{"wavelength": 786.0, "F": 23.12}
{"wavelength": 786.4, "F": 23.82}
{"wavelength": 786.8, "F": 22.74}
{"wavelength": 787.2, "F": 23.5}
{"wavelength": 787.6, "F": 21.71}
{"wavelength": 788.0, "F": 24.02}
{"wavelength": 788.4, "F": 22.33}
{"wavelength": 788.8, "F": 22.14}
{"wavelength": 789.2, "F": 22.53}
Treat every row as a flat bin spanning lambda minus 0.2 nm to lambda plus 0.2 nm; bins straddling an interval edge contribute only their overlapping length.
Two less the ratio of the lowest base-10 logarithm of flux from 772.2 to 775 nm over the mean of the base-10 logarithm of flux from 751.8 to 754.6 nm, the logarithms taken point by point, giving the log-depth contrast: 1.02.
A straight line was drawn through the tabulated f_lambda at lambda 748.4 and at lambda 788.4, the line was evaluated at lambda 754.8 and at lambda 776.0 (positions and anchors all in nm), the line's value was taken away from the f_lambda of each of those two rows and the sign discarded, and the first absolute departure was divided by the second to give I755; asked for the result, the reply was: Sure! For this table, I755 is 6.09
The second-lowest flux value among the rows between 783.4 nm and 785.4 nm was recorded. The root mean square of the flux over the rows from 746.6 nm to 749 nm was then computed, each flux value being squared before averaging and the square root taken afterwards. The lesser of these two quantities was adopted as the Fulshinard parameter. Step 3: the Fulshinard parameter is 23.5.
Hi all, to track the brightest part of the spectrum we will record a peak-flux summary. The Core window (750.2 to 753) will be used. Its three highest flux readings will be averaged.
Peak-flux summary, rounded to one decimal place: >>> 24.9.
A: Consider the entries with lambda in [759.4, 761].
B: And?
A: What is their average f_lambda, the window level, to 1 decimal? 25.4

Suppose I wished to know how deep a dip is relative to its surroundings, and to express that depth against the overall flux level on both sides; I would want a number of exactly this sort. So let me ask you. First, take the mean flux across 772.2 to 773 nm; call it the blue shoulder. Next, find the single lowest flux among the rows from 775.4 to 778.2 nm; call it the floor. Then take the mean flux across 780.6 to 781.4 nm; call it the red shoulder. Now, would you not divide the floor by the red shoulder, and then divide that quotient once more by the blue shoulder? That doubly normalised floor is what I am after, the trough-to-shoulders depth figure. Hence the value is 0.0389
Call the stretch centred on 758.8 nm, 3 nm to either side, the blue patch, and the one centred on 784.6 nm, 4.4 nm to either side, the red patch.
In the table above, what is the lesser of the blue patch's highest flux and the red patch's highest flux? 26.0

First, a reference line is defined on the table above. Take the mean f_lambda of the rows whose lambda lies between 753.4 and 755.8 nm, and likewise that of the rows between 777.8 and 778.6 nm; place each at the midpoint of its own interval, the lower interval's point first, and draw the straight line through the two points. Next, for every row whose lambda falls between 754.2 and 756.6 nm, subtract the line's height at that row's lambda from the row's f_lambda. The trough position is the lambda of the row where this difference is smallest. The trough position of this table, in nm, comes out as 755.2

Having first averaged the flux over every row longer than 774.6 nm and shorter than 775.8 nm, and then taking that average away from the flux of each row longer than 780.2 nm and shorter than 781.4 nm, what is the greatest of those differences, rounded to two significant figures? 1.4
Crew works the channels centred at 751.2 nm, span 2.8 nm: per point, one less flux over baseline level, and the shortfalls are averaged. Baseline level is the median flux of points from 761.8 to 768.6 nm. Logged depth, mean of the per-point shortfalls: -0.016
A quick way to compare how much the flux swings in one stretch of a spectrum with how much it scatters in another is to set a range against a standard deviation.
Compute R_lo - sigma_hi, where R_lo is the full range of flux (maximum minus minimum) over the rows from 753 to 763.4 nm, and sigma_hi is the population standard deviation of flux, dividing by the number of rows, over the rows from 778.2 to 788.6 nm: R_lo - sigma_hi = 5.9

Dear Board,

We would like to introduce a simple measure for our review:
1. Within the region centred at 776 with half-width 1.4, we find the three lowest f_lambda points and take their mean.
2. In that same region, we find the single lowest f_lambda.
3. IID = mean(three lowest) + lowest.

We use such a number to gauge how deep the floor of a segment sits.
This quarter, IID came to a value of 45.6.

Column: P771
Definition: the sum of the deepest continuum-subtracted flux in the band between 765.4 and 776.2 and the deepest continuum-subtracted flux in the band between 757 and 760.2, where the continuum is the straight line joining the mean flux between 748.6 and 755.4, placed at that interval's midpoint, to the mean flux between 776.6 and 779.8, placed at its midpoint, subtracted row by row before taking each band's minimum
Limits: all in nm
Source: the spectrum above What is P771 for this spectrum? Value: -4.7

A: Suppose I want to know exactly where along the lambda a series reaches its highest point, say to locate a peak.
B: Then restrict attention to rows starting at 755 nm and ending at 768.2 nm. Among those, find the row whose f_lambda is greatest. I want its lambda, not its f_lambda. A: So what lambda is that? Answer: 760.4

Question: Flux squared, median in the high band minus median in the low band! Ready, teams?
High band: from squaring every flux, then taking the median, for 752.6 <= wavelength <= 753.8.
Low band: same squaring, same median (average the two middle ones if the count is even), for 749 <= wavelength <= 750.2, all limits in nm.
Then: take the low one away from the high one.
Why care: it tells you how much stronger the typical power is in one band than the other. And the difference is -17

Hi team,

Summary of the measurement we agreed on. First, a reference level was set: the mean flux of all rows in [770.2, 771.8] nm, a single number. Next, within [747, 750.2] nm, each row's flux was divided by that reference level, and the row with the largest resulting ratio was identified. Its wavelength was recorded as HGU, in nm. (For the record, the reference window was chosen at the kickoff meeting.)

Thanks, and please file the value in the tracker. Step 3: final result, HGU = 748.0 nm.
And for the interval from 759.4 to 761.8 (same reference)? 760.4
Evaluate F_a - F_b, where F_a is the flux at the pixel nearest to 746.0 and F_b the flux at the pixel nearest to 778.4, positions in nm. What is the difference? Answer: 1.2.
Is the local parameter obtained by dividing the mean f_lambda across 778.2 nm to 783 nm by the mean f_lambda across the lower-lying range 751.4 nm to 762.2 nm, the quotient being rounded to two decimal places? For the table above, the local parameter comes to 0.97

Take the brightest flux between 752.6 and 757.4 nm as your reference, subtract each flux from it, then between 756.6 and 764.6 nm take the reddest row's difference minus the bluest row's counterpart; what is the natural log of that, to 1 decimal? -1.0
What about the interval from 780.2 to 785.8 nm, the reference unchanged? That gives 0.4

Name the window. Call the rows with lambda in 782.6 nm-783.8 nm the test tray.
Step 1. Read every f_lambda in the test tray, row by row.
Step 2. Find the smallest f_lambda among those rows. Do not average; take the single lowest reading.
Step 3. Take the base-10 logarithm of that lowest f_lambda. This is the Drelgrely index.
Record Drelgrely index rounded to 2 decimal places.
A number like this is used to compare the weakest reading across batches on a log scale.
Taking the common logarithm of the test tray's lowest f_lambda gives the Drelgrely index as 1.35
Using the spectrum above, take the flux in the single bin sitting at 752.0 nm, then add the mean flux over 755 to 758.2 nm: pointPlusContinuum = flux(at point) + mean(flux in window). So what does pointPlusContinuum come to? 48.1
